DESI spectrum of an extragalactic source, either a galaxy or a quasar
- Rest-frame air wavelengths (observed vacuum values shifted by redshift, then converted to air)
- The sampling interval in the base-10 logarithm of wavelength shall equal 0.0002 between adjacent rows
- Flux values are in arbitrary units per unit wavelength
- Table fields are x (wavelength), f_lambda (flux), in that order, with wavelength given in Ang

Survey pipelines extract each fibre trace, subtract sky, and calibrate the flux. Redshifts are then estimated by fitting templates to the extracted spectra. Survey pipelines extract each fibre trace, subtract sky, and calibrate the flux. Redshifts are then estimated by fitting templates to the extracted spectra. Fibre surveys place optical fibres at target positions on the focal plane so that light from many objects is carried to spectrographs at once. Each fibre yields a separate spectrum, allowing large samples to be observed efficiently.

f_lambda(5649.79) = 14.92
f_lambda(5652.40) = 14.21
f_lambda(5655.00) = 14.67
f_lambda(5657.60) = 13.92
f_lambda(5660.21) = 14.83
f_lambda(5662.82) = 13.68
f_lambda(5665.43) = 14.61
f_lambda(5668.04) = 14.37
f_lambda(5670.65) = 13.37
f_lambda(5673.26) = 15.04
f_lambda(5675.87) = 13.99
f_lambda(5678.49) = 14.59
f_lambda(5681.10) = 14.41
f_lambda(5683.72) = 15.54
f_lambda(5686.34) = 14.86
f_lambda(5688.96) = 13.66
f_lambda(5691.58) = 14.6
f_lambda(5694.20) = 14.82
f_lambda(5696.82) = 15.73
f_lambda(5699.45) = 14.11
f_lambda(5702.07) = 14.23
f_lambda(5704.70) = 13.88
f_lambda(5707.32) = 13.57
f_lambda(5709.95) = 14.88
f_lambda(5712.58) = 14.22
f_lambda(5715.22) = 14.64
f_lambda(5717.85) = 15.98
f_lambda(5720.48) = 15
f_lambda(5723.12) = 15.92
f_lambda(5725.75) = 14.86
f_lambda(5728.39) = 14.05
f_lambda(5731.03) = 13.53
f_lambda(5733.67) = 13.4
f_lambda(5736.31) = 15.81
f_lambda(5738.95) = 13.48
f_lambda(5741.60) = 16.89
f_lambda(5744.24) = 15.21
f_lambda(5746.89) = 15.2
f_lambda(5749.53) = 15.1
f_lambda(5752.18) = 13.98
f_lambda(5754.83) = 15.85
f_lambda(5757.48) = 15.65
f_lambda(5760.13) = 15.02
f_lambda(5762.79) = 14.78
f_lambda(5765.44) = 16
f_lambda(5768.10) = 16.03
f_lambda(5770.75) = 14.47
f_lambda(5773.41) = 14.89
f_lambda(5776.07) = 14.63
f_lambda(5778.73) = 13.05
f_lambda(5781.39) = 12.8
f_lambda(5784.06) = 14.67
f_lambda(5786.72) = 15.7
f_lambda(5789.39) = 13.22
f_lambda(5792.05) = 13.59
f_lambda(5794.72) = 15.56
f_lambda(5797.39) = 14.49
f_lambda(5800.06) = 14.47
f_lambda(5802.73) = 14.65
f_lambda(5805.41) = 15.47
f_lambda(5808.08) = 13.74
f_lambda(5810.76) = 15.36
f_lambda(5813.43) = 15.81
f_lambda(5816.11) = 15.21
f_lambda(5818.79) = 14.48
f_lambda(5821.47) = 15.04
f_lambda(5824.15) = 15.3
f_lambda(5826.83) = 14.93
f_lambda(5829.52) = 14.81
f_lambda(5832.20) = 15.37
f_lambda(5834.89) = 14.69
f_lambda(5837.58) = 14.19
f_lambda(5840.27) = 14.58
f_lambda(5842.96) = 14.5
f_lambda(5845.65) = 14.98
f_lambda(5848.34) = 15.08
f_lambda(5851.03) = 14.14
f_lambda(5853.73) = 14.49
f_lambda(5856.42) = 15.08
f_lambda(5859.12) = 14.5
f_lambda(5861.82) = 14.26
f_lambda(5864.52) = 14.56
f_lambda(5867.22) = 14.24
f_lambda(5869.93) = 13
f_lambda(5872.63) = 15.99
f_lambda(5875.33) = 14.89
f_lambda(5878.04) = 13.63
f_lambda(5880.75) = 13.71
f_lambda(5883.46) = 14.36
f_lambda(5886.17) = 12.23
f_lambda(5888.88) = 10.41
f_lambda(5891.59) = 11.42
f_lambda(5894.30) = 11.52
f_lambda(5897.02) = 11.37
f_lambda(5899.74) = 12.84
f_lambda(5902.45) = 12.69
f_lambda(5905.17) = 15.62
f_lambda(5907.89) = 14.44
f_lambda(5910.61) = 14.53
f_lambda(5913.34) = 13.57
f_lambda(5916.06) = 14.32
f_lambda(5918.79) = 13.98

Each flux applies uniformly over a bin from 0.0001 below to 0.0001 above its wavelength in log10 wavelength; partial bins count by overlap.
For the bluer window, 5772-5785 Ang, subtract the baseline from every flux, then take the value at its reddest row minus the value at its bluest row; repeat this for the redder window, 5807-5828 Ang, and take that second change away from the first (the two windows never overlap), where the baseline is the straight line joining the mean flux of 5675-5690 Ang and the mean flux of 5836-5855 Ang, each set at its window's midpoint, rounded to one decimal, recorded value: -1.4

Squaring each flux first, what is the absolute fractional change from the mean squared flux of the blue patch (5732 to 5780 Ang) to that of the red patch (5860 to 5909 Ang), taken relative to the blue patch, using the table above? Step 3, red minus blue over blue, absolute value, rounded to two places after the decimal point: 0.19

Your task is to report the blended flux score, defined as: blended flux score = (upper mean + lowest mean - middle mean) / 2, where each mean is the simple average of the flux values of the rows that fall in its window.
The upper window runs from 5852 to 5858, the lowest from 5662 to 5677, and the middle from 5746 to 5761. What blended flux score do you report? 6.9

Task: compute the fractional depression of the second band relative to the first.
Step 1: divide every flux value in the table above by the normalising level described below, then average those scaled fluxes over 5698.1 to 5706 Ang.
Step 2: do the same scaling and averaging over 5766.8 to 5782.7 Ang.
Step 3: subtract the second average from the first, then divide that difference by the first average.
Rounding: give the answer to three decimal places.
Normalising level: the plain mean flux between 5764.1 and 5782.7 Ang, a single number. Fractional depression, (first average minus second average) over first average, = -0.017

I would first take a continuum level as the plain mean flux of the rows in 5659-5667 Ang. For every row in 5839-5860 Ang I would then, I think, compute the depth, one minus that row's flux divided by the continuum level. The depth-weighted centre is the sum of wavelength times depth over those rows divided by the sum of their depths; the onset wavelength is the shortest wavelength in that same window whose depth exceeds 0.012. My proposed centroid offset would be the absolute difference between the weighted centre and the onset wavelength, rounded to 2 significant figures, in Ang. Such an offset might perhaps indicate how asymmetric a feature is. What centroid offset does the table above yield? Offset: 1.4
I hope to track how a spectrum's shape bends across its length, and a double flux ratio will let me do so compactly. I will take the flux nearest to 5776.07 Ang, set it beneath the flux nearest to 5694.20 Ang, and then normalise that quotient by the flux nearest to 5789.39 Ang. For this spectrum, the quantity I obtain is 0.077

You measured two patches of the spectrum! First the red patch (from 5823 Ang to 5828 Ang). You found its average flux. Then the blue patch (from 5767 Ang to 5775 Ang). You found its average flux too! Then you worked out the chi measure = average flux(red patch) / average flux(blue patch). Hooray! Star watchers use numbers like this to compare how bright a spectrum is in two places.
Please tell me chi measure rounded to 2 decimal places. 1.00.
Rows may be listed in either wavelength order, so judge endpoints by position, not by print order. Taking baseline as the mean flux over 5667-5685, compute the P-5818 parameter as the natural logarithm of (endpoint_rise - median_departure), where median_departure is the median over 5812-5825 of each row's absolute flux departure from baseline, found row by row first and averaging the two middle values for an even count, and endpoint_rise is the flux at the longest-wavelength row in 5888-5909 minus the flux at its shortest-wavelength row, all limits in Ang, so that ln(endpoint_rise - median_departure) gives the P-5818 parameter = 1.2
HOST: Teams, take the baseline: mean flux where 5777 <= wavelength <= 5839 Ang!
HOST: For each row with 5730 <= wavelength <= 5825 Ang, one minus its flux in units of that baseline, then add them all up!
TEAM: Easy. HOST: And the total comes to -0.39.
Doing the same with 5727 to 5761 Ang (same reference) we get -0.20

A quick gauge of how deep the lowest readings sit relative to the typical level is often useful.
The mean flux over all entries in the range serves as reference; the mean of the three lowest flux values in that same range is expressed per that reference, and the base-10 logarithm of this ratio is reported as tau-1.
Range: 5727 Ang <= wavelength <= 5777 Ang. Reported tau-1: -0.045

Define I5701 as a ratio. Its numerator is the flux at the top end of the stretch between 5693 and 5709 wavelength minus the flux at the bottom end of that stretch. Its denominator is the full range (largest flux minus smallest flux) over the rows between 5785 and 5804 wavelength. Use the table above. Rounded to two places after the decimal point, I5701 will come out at -0.50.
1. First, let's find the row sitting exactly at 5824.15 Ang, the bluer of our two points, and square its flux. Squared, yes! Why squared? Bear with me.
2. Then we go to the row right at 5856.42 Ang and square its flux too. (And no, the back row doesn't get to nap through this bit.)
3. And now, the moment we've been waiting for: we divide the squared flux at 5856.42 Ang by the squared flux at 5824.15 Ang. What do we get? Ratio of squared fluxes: 0.97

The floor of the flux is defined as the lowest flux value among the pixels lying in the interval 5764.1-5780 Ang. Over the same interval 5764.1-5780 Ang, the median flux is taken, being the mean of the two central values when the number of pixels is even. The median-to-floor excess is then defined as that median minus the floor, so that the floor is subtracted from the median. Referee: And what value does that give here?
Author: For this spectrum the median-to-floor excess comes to 1.71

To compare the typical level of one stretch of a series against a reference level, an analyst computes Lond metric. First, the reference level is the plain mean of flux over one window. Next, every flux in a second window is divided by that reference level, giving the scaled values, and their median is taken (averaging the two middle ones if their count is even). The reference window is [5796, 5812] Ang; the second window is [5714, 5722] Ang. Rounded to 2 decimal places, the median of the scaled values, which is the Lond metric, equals 1.02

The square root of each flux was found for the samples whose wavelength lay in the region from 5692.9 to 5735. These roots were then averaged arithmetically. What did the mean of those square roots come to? 3.81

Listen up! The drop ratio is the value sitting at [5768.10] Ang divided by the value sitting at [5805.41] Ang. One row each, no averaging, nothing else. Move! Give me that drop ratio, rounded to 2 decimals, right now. 1.04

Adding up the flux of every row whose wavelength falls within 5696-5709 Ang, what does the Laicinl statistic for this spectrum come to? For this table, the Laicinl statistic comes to 71.5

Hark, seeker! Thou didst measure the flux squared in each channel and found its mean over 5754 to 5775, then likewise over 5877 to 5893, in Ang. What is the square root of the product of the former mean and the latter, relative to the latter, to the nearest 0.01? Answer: 1.21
